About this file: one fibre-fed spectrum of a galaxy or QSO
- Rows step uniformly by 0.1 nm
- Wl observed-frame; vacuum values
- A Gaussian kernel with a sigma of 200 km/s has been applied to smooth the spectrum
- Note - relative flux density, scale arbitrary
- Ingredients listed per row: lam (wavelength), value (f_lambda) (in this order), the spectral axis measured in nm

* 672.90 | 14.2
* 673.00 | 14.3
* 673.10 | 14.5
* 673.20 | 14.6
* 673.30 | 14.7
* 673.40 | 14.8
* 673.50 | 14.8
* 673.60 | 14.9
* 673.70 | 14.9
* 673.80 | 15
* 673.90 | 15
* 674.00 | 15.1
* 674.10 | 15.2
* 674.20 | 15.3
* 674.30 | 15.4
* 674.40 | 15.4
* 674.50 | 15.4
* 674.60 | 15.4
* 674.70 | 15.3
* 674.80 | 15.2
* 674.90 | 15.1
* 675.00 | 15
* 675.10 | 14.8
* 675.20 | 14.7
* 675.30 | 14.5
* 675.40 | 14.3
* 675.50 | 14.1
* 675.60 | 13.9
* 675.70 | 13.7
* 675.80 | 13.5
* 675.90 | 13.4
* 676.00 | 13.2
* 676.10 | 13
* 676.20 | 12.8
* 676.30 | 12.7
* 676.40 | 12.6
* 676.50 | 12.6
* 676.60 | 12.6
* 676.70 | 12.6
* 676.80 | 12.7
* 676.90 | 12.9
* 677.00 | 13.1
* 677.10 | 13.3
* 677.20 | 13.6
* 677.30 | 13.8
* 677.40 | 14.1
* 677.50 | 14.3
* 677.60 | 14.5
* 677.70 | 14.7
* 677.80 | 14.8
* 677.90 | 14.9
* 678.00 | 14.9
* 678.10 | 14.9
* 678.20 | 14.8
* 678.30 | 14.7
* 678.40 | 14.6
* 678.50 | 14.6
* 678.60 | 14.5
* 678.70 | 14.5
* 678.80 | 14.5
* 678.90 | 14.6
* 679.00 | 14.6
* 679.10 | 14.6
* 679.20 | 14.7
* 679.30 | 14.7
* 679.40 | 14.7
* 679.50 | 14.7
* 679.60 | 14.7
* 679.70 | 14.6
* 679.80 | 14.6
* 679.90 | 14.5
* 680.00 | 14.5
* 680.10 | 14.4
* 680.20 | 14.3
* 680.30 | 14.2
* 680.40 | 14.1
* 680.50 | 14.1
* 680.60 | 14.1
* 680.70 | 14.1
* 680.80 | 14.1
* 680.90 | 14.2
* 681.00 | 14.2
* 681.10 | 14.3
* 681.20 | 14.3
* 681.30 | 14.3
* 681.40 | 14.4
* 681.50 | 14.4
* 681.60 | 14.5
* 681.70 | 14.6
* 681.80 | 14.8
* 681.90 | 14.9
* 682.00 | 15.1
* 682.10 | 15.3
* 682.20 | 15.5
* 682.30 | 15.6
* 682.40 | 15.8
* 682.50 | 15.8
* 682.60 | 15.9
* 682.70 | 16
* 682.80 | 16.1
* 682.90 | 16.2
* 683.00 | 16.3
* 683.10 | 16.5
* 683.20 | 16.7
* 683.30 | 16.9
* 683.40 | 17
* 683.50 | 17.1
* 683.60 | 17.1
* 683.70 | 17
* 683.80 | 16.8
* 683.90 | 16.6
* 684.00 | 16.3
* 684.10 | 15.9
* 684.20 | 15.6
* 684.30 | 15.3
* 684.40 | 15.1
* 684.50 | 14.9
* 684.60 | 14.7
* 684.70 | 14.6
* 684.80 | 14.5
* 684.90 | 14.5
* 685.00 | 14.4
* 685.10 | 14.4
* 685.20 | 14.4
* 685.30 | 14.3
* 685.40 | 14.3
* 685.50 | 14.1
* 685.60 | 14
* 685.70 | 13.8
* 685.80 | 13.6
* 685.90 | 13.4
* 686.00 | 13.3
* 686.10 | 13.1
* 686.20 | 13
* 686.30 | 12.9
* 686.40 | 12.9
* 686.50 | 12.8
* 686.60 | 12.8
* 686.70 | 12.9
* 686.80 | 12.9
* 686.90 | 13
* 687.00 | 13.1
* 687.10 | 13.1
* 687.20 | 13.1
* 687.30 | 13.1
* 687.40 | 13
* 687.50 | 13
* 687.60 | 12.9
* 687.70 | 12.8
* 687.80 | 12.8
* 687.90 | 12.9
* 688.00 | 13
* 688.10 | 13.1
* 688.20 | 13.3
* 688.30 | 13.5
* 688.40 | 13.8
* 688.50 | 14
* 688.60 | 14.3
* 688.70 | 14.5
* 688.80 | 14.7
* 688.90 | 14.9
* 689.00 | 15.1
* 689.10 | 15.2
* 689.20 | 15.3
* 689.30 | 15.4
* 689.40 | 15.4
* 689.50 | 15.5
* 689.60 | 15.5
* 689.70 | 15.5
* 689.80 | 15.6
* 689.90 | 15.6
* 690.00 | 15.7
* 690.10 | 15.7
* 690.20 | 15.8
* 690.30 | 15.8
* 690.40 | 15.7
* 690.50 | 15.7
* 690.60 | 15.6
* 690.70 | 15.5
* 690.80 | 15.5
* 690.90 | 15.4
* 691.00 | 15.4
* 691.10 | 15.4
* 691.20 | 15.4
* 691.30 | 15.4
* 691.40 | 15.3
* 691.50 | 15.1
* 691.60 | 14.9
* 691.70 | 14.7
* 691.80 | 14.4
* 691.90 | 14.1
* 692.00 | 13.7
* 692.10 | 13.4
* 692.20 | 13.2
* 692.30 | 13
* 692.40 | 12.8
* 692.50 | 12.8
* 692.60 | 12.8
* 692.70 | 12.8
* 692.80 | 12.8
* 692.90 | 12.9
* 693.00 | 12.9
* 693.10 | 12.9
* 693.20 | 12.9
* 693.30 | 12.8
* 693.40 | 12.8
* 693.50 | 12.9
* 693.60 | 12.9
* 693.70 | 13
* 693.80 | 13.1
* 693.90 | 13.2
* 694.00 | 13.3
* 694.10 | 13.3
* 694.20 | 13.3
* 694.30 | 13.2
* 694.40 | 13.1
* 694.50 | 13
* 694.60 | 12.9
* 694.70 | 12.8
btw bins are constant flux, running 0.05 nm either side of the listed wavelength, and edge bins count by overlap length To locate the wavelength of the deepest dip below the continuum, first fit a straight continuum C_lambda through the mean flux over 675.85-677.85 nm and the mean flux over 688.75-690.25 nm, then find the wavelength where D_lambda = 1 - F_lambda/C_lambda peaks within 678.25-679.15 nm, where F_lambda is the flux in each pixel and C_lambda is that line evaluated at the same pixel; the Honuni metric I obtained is 678.80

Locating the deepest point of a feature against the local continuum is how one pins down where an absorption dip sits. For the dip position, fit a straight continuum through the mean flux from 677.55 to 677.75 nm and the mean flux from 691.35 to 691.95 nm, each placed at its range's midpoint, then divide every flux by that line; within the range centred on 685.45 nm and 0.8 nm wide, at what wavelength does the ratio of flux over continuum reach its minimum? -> 685.80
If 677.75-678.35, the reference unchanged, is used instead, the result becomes 678.30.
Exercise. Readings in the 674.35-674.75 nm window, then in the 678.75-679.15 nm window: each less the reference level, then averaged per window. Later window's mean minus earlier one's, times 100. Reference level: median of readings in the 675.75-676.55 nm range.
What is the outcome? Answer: -80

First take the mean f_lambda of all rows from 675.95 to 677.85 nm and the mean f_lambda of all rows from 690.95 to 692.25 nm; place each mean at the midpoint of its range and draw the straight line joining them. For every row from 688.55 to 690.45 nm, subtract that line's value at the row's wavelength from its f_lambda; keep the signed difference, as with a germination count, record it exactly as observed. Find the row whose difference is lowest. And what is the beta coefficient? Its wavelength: 688.60 nm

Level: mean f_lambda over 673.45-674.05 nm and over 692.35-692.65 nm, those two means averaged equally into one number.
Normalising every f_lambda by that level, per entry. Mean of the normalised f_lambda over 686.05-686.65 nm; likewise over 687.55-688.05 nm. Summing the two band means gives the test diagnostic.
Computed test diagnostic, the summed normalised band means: 1.86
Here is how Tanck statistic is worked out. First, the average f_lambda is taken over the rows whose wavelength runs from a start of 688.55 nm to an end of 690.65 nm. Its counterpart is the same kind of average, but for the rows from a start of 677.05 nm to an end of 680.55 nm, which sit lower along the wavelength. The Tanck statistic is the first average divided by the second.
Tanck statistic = 1.06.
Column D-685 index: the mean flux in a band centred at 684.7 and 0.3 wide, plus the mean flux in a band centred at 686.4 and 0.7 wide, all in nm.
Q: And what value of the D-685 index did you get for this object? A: 27.5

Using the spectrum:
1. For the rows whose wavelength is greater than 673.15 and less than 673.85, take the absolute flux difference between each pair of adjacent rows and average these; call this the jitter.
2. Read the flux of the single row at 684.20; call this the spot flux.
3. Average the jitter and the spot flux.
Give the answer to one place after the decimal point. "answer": 7.8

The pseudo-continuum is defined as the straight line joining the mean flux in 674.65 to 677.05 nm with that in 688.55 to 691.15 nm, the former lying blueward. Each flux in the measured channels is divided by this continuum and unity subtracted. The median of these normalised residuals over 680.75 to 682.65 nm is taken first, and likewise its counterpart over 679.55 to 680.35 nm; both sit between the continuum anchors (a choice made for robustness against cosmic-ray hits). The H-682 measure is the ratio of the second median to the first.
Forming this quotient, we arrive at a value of 1.5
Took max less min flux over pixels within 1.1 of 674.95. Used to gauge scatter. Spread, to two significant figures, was 2.2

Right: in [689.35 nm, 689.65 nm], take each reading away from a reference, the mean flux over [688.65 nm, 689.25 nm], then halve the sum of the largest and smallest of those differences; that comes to -0.5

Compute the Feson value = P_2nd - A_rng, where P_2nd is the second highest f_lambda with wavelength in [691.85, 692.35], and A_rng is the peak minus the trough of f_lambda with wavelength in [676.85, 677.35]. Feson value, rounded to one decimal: 12.8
